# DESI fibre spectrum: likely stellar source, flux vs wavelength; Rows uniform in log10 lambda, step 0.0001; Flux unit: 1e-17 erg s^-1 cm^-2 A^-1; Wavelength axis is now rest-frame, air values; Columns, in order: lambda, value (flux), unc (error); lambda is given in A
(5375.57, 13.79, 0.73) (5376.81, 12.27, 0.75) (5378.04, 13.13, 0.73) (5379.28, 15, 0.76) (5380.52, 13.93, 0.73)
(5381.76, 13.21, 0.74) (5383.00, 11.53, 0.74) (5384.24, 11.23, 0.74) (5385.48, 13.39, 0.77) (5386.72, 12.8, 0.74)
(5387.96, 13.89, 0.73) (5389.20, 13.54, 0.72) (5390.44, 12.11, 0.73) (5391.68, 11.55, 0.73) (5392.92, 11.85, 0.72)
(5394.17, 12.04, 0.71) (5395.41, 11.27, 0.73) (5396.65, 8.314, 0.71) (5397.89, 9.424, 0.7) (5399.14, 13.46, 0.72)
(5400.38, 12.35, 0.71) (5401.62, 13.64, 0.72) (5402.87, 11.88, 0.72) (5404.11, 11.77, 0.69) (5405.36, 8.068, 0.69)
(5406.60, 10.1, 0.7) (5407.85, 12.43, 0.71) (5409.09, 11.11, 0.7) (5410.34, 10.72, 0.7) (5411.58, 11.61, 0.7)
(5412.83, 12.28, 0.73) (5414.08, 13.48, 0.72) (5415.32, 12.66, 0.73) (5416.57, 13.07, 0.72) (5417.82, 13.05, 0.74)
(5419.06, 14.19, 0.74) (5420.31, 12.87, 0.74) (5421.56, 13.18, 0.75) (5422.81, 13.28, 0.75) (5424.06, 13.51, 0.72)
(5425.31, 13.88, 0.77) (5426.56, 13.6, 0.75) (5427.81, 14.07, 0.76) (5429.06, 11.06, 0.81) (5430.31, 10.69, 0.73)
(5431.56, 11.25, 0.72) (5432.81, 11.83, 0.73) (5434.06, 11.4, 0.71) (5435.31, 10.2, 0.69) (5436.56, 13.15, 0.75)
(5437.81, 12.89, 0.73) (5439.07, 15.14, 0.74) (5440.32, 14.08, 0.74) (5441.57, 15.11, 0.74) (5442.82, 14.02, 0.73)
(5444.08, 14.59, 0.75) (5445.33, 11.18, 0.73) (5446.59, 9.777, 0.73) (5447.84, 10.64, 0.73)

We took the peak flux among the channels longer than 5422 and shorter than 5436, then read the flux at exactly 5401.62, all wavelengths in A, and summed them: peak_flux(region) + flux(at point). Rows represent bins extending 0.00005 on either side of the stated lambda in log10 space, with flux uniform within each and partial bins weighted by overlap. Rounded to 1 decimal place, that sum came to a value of 27.7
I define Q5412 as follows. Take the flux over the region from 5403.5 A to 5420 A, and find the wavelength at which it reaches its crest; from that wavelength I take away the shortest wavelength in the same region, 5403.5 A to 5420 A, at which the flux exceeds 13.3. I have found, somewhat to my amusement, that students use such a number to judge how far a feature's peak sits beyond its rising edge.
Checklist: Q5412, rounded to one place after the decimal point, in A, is 5.0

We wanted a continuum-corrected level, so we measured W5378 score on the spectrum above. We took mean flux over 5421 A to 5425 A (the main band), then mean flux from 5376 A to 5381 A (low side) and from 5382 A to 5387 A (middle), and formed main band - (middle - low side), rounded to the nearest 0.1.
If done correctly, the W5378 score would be 14.7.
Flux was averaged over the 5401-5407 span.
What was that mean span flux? 11.1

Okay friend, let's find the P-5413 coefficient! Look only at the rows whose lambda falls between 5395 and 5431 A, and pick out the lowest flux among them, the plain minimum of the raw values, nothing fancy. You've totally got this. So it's 8.068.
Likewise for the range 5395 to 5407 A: 8.068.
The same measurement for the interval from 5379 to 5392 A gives 11.23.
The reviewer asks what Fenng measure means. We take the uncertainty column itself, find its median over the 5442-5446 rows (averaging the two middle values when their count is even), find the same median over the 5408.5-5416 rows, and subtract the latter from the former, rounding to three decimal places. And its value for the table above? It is 0.020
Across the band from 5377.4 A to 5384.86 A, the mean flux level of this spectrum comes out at 13.0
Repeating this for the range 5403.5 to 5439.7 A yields 12.3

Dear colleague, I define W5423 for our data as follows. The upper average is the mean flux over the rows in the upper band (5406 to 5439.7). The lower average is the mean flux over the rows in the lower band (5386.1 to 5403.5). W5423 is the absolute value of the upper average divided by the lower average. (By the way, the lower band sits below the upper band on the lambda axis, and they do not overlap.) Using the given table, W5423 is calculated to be 1.04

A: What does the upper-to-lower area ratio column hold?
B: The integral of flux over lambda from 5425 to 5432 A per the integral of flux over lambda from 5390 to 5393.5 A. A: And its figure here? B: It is 2.1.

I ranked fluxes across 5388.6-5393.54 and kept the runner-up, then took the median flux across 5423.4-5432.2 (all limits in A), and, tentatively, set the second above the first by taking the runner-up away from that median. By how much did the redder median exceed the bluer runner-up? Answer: 1.4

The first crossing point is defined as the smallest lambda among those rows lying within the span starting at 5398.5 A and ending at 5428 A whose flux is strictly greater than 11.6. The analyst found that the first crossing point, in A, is 5399.14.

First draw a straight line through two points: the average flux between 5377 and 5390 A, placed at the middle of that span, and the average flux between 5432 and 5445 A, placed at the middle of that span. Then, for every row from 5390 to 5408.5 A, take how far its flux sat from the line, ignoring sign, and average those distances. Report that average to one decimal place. 1.9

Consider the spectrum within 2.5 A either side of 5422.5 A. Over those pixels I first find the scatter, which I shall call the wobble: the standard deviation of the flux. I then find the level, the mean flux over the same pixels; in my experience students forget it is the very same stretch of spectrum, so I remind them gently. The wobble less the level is -13.0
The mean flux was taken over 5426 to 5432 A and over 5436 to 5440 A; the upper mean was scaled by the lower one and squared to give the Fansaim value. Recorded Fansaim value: 1.28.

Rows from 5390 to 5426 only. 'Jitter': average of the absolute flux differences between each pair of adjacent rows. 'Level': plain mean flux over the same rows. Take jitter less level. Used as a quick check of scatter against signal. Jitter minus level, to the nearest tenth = -10.9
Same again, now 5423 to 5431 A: -11.9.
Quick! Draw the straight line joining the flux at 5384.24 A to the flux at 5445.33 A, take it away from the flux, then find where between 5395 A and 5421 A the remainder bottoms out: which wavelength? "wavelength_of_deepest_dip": 5405.36 A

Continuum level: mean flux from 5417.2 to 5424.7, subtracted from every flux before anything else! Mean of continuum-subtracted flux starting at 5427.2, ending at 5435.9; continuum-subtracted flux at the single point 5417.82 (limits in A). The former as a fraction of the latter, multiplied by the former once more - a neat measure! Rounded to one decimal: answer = -11.5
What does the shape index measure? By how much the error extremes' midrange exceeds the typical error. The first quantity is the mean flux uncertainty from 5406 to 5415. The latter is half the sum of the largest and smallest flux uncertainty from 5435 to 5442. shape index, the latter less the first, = 0.011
